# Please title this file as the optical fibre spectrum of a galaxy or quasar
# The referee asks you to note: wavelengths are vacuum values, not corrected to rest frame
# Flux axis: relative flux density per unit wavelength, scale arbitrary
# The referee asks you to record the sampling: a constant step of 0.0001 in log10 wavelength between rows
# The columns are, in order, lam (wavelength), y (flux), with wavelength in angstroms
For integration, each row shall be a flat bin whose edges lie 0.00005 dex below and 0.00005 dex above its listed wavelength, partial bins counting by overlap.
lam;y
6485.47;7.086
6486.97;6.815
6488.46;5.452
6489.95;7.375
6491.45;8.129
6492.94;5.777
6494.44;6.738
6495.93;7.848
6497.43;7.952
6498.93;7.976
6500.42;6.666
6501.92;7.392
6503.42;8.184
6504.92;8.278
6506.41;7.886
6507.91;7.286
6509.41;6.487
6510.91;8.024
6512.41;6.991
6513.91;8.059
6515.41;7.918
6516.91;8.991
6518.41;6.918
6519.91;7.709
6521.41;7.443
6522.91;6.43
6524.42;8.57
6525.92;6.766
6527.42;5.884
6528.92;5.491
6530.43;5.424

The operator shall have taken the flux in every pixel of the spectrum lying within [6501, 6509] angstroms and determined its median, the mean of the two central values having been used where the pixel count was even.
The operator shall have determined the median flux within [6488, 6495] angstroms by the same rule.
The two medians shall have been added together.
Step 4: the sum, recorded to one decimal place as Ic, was 14.6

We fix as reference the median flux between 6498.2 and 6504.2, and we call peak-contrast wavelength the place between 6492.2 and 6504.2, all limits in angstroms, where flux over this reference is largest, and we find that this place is 6503.42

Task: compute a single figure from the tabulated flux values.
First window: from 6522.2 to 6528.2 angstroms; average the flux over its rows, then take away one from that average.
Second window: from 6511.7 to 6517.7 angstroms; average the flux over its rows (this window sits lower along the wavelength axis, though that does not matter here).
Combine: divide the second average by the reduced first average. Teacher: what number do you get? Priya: 1.35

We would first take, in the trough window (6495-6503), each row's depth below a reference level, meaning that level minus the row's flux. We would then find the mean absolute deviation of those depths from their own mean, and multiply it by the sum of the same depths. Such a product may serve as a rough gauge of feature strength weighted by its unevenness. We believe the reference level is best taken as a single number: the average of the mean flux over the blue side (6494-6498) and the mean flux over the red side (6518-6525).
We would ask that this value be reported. -0.2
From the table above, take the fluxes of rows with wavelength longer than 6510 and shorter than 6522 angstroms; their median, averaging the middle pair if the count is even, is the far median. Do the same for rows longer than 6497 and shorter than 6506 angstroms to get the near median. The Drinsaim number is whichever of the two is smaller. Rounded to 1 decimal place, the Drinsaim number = 7.8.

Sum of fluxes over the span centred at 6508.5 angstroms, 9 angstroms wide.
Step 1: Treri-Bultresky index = 45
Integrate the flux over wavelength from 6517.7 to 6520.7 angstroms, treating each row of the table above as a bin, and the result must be 22.0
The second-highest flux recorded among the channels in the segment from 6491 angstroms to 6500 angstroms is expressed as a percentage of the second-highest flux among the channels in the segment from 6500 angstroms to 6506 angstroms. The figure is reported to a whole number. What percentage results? 97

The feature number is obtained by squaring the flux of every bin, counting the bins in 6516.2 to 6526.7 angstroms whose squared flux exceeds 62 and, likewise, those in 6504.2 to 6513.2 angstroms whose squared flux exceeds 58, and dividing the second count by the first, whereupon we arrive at 1.5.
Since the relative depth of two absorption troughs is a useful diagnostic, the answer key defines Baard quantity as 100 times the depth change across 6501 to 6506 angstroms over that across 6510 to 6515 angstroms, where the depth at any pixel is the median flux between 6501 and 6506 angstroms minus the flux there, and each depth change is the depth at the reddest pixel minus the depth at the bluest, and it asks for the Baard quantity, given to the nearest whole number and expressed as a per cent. 2531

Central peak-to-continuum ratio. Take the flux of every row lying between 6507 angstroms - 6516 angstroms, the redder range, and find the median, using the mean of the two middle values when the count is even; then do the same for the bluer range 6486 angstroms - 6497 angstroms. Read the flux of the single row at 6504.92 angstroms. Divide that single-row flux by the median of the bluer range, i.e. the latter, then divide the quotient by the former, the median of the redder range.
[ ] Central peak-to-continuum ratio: 0.16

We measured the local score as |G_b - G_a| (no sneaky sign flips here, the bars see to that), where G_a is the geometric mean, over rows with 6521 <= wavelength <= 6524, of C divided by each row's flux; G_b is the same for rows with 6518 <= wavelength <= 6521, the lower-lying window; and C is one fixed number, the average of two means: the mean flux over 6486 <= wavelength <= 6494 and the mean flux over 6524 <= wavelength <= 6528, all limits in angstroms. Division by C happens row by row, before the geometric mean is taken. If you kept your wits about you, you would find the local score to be 0.052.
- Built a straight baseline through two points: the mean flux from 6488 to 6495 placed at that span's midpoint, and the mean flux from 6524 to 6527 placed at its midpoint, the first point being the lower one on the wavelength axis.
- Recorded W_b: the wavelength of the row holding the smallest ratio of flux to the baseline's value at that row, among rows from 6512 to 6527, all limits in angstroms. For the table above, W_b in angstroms 6522.91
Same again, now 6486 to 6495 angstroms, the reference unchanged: 6488.46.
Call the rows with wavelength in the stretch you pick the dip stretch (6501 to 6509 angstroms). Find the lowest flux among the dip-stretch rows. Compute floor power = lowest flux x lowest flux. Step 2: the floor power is 53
